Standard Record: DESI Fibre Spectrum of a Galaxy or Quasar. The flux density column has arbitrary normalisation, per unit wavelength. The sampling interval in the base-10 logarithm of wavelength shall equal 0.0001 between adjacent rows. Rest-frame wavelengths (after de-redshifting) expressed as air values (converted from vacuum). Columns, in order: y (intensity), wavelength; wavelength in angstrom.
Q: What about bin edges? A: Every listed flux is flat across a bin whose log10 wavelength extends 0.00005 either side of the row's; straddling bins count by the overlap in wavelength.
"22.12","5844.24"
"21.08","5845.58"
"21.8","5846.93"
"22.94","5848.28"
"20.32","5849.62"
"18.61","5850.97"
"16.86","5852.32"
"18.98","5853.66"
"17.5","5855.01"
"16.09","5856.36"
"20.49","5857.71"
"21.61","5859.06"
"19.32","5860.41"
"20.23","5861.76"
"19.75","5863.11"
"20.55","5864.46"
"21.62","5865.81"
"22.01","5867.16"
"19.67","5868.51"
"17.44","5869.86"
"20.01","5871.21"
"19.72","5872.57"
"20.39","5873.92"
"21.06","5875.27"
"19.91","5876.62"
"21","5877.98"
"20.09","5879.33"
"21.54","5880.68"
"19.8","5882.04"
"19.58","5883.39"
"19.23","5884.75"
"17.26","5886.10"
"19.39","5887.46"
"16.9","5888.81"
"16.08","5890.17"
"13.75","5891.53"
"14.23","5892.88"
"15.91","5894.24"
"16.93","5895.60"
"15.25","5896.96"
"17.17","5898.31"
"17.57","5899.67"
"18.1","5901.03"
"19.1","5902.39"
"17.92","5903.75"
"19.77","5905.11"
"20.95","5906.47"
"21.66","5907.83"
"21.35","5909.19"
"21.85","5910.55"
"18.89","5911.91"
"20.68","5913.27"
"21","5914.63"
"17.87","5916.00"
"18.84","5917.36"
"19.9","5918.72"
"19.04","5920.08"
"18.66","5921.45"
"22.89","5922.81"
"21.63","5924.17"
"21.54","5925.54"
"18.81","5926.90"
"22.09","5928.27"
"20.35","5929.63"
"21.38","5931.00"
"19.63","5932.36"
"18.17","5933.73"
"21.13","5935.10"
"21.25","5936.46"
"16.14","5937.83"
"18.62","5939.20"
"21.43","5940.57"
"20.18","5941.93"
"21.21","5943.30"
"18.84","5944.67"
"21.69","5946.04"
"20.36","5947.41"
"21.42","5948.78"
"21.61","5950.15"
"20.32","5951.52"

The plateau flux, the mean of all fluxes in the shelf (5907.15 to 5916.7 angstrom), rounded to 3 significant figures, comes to 20.5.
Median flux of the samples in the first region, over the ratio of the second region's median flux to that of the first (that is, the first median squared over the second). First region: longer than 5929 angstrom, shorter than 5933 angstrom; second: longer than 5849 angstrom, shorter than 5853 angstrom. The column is 22.3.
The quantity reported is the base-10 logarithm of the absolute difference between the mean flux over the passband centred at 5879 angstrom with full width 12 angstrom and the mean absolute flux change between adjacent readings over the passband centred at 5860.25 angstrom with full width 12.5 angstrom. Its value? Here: 1.27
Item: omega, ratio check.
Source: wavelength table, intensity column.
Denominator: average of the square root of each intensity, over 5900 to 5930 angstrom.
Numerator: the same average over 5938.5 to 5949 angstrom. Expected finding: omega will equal 1.01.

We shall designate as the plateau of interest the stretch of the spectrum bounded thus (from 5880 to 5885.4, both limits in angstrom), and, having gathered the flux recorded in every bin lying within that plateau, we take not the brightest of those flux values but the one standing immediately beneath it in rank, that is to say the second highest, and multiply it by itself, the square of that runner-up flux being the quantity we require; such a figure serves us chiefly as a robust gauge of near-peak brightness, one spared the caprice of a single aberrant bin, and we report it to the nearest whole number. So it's 392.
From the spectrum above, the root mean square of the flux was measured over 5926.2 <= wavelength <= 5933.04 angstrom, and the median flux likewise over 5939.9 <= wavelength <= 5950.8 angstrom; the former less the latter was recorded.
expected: -0.83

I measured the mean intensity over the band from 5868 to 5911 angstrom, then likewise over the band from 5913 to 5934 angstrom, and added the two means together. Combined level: 38.9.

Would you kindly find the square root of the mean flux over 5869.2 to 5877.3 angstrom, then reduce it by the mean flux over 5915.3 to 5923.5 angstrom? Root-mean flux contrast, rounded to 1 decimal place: -15.1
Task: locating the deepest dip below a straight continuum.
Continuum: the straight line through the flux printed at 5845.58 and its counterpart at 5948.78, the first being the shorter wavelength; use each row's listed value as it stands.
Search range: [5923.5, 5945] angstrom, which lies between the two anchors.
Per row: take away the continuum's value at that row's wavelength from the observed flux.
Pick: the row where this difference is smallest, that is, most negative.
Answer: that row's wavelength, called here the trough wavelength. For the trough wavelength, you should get 5937.83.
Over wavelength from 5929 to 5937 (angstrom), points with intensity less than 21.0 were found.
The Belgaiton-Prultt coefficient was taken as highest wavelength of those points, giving 5933.73 angstrom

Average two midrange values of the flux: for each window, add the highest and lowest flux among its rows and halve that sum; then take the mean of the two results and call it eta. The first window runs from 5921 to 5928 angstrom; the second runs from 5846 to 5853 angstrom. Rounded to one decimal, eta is 20.3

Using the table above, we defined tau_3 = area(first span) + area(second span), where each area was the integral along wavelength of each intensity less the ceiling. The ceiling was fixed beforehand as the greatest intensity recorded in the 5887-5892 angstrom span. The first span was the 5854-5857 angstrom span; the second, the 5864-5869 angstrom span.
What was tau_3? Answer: 1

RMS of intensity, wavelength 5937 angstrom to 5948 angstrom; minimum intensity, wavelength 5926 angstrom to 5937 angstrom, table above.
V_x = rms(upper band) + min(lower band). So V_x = 38.1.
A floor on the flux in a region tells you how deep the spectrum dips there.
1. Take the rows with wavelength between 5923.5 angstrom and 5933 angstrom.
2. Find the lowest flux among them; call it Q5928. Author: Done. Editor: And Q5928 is 18.81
